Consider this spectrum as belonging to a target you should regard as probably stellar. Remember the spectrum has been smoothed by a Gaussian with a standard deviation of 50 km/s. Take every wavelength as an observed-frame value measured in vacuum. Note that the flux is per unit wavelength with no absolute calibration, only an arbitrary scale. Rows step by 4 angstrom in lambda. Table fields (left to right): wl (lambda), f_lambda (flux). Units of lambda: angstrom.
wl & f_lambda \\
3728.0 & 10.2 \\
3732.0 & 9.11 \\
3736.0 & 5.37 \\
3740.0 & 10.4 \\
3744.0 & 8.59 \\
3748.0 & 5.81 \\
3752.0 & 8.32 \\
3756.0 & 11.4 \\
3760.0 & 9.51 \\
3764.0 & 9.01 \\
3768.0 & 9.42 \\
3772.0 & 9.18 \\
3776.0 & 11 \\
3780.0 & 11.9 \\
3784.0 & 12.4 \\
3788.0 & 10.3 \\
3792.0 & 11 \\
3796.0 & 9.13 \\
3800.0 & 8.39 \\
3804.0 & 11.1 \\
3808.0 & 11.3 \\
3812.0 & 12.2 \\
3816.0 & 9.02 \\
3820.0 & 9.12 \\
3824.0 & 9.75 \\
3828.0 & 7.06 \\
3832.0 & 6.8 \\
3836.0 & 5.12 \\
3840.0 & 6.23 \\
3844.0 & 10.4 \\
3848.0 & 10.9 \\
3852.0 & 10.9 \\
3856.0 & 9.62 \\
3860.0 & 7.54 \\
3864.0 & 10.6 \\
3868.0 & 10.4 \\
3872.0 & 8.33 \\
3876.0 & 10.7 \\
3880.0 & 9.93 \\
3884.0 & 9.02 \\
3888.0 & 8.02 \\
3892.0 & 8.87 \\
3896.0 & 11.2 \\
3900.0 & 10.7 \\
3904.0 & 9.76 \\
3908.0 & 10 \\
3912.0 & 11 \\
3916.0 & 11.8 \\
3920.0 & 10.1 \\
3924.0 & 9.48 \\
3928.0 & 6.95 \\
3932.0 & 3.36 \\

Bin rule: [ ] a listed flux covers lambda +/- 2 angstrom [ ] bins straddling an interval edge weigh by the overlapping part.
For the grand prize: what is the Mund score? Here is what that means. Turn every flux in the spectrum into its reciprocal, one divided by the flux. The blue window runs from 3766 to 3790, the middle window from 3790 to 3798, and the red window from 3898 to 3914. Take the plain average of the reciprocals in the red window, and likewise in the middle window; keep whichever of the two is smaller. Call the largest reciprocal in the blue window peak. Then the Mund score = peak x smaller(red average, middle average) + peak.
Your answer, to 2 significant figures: 0.12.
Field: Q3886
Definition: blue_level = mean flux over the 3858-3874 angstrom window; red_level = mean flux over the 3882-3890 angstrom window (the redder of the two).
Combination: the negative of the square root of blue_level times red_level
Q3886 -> -8.86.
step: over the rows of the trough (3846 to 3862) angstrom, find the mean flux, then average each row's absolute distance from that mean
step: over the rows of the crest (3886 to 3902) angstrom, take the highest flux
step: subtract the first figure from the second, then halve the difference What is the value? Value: 5.0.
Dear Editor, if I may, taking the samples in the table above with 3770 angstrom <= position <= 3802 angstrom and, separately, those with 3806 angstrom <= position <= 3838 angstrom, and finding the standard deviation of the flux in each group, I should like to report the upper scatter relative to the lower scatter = 1.7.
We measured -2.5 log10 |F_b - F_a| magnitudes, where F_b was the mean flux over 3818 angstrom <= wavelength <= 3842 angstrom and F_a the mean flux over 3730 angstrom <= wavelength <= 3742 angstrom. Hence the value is 0.1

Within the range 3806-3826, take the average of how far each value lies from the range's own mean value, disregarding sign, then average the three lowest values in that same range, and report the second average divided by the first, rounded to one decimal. 7.9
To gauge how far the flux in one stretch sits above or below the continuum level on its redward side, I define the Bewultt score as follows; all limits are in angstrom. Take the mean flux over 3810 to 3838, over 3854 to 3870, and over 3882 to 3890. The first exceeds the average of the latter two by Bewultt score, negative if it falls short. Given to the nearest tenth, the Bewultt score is -0.6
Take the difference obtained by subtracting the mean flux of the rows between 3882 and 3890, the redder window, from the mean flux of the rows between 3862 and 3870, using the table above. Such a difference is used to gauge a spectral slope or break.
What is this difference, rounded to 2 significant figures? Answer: 2.0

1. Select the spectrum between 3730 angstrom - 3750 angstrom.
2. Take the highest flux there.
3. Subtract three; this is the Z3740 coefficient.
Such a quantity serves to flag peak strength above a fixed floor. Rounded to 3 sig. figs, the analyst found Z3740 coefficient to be 7.40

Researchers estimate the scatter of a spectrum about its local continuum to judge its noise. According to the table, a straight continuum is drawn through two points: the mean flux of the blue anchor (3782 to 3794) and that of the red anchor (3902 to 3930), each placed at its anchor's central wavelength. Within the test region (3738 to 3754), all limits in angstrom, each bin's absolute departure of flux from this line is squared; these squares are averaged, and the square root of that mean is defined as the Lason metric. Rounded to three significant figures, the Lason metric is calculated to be 3.76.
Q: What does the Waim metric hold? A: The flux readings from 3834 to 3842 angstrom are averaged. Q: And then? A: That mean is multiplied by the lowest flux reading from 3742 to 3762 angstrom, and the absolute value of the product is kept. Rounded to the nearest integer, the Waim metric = 33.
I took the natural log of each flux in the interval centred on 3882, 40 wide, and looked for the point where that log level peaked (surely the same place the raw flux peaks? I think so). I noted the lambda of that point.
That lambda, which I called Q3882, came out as 3896.0 angstrom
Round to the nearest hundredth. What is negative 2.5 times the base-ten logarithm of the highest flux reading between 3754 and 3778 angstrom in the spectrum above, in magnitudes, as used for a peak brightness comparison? -2.64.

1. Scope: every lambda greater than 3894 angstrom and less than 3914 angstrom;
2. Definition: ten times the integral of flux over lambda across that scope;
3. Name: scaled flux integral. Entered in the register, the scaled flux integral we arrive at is 2106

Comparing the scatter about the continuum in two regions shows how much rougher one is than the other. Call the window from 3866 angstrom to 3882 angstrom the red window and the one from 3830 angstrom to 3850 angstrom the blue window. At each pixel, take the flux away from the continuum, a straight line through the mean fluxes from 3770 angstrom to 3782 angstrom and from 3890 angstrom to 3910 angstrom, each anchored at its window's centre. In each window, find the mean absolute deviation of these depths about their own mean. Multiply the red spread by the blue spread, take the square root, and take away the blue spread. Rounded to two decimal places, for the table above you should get -0.93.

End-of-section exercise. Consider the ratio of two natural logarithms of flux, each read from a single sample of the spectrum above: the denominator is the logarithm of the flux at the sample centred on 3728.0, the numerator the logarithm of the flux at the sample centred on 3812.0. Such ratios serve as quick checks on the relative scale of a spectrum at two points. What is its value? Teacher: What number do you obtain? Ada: 1.08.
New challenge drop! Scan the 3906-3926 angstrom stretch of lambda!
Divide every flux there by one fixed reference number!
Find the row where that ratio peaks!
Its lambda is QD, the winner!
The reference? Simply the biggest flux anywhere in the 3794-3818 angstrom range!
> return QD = 3916.0 angstrom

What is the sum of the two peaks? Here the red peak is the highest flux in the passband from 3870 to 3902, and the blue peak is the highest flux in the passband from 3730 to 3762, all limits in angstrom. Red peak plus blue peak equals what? 22.6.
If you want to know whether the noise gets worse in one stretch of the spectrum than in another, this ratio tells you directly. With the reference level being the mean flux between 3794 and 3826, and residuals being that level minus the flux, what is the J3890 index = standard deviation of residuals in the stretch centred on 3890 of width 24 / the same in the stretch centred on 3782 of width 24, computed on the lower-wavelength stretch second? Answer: 1.05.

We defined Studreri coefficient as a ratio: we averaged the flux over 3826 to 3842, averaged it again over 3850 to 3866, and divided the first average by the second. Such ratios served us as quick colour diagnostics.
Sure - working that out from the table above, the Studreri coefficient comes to 0.7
